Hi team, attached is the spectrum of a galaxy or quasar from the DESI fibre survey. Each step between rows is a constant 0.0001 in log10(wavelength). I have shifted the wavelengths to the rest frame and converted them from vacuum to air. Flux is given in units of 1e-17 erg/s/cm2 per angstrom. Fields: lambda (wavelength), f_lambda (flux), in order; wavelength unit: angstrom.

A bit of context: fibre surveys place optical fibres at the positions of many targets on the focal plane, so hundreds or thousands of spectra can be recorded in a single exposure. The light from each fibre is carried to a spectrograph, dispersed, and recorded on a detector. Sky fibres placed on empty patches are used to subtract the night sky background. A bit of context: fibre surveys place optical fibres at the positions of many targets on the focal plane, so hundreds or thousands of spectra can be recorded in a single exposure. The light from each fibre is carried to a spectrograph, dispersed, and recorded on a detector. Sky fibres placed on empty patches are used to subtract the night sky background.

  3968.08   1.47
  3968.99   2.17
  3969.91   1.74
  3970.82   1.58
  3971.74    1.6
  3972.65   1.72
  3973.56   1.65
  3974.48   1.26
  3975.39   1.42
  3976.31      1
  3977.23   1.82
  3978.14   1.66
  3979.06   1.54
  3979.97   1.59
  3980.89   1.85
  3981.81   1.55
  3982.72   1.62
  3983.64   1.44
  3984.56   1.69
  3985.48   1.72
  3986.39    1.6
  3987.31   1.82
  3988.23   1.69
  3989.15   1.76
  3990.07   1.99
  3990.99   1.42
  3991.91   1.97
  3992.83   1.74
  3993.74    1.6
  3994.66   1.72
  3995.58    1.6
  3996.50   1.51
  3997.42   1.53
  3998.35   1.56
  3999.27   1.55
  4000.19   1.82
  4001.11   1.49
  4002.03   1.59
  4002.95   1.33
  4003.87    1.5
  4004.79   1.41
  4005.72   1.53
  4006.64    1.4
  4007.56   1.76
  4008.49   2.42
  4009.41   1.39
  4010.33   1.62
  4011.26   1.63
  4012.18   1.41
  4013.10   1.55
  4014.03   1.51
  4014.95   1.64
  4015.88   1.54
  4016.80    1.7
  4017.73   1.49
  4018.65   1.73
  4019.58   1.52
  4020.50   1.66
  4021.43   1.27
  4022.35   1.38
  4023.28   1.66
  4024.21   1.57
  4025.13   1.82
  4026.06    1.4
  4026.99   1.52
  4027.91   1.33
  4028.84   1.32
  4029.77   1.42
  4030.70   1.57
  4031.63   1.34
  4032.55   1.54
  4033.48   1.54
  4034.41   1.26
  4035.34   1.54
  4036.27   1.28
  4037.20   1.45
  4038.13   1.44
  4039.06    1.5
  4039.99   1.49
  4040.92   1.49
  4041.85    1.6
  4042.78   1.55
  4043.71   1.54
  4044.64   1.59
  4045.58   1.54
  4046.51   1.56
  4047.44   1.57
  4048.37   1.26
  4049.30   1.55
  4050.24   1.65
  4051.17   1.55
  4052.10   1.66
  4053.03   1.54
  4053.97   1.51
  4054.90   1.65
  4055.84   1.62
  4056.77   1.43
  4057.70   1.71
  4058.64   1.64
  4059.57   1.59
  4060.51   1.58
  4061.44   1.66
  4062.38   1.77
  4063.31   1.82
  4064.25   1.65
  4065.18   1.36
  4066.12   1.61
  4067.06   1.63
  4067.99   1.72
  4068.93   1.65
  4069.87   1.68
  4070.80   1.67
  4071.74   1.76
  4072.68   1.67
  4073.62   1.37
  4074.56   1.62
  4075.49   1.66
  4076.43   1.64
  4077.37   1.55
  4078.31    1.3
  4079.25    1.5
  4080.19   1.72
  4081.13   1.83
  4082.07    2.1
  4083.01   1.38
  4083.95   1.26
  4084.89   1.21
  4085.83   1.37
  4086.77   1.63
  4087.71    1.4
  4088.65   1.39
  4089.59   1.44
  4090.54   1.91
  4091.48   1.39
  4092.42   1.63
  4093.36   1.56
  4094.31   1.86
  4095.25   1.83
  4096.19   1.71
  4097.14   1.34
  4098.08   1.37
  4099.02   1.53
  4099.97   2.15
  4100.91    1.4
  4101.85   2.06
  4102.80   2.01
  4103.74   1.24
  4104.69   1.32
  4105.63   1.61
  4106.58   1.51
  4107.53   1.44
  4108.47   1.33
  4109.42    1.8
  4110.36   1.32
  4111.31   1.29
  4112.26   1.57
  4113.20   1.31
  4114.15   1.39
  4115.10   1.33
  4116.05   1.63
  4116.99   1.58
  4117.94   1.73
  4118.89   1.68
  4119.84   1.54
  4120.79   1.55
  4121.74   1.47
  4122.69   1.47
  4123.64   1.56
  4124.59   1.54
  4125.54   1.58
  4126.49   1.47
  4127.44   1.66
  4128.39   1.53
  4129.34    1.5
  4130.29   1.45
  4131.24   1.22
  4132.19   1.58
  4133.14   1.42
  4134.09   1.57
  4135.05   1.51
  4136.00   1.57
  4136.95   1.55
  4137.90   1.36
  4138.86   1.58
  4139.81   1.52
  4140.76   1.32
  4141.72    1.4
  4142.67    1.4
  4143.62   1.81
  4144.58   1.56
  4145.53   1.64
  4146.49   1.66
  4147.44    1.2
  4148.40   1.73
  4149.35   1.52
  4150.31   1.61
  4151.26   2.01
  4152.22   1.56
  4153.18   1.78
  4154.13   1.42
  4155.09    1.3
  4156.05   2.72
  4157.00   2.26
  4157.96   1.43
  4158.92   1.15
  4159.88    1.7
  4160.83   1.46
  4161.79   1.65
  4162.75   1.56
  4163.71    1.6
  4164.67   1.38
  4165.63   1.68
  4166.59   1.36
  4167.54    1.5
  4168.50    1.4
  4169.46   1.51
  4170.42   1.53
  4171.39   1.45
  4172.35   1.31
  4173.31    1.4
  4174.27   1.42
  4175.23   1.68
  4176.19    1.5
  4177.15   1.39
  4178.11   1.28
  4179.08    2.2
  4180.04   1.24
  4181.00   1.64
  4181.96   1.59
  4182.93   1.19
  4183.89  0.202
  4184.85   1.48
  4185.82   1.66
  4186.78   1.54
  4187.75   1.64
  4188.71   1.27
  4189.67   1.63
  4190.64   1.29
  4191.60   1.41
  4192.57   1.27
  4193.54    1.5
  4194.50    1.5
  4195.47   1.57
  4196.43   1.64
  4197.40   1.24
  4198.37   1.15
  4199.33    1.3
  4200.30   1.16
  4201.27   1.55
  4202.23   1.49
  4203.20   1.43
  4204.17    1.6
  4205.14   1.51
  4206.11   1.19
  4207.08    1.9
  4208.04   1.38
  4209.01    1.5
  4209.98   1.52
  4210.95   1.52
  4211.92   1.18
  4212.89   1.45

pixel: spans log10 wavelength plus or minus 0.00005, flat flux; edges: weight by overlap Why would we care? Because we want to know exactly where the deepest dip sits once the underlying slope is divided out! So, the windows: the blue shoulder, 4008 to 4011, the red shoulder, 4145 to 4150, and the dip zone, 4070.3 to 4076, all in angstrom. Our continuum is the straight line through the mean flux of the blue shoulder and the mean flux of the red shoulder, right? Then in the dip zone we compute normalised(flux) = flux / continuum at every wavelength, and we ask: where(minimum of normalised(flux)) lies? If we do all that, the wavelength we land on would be 4073.62 angstrom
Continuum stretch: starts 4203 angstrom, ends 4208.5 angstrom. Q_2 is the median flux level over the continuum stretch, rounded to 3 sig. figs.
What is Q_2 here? 1.47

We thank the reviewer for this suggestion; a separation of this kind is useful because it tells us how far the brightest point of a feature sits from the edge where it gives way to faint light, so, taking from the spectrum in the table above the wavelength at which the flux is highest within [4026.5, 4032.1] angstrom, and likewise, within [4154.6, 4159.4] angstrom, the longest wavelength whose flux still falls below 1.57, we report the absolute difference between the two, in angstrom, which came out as 128.2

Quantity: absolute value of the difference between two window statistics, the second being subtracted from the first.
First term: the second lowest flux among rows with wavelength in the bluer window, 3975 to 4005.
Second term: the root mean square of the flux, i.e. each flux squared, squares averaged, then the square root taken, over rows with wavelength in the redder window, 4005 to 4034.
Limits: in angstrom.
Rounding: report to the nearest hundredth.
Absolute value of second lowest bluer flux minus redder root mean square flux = 0.24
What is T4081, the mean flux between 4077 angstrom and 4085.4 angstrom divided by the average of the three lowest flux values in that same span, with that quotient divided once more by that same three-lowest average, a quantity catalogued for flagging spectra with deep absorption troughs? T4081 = 0.97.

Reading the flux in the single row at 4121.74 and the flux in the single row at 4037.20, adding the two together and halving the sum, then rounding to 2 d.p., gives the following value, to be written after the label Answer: 1.46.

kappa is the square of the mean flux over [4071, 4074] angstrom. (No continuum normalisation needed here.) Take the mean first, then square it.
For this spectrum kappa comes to 2.6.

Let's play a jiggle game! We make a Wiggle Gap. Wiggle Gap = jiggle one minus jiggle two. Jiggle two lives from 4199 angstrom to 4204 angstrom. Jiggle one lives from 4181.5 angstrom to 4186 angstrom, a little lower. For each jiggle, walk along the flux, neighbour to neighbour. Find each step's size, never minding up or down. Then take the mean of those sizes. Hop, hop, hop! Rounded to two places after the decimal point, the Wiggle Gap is 0.55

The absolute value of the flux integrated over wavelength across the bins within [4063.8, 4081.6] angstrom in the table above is 28.7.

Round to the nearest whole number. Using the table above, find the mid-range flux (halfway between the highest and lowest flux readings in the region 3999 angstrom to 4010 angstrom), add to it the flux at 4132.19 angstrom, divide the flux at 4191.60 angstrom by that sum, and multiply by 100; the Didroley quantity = 41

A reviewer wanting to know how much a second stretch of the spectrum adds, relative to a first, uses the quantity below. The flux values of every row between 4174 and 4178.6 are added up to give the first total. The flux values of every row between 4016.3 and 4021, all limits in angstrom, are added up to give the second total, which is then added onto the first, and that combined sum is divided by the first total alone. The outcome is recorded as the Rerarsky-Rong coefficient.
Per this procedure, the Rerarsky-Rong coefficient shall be 2.11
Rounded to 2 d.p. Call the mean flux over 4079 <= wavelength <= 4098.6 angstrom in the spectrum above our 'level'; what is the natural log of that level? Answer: 0.45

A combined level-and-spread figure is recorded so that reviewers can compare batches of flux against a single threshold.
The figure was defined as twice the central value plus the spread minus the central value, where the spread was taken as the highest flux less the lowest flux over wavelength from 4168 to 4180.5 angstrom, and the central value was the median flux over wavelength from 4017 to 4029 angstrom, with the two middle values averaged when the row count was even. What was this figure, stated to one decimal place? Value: 2.5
